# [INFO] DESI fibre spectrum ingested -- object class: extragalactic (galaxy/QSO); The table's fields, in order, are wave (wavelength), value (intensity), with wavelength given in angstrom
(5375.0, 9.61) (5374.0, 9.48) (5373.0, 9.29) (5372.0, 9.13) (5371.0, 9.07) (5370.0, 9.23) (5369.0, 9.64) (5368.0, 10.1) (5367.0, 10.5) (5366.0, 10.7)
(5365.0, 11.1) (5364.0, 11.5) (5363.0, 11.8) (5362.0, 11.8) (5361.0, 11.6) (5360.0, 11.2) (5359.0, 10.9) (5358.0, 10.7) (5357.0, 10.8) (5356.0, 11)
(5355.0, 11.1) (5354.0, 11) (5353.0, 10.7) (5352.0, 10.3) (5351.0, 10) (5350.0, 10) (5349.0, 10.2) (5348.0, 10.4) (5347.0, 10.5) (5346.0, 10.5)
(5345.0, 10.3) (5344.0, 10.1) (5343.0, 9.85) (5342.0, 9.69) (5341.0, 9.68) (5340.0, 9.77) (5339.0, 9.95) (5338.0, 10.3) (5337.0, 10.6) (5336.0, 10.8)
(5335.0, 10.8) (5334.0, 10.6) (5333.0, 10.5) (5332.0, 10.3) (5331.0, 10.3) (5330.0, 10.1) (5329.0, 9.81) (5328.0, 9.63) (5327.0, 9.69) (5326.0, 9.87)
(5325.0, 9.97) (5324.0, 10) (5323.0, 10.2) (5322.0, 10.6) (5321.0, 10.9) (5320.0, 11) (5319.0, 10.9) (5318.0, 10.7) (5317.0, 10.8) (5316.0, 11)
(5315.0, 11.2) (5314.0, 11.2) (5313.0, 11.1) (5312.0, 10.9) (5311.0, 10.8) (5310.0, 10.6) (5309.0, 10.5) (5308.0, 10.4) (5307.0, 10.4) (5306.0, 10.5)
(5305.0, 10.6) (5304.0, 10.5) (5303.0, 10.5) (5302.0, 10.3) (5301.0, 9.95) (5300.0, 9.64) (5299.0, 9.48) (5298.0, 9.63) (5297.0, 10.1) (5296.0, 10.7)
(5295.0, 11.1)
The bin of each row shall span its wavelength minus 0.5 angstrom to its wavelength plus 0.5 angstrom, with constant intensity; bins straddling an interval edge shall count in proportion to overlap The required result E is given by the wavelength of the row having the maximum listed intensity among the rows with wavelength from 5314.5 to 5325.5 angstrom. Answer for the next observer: 5315.0 angstrom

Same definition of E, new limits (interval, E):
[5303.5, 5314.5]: 5314.0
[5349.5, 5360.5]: 5360.0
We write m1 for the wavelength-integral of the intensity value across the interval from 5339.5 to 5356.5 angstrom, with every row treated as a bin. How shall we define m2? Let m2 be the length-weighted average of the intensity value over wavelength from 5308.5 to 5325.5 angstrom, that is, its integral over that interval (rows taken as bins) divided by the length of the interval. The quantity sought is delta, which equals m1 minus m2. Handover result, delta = 164.4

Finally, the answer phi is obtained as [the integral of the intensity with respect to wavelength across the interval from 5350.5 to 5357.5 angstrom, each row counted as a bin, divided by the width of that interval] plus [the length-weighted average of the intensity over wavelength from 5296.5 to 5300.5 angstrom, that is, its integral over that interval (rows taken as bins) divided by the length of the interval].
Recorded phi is 20.4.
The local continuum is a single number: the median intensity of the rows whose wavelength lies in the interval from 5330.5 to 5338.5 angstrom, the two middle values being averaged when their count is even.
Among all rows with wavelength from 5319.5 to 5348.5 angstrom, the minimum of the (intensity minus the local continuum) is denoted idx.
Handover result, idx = -0.9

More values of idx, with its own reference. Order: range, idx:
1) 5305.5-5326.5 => -0.7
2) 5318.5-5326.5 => -0.7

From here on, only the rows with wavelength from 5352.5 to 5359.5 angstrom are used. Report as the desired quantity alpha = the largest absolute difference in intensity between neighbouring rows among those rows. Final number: 0.300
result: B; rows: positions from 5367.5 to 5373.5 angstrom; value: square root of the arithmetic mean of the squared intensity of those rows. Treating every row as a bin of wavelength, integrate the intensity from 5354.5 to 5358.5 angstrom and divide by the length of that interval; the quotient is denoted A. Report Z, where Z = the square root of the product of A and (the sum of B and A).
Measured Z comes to 14.9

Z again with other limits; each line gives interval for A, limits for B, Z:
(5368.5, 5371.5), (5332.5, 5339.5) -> 13.6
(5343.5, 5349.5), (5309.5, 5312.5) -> 14.8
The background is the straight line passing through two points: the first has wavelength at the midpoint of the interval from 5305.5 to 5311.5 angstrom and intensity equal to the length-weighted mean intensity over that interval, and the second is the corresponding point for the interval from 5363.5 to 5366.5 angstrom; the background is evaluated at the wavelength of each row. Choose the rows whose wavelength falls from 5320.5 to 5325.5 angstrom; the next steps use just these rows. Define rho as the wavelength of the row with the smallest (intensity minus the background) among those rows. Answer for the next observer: 5325.0 angstrom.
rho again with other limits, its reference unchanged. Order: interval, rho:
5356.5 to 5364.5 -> 5358.0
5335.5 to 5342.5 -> 5342.0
